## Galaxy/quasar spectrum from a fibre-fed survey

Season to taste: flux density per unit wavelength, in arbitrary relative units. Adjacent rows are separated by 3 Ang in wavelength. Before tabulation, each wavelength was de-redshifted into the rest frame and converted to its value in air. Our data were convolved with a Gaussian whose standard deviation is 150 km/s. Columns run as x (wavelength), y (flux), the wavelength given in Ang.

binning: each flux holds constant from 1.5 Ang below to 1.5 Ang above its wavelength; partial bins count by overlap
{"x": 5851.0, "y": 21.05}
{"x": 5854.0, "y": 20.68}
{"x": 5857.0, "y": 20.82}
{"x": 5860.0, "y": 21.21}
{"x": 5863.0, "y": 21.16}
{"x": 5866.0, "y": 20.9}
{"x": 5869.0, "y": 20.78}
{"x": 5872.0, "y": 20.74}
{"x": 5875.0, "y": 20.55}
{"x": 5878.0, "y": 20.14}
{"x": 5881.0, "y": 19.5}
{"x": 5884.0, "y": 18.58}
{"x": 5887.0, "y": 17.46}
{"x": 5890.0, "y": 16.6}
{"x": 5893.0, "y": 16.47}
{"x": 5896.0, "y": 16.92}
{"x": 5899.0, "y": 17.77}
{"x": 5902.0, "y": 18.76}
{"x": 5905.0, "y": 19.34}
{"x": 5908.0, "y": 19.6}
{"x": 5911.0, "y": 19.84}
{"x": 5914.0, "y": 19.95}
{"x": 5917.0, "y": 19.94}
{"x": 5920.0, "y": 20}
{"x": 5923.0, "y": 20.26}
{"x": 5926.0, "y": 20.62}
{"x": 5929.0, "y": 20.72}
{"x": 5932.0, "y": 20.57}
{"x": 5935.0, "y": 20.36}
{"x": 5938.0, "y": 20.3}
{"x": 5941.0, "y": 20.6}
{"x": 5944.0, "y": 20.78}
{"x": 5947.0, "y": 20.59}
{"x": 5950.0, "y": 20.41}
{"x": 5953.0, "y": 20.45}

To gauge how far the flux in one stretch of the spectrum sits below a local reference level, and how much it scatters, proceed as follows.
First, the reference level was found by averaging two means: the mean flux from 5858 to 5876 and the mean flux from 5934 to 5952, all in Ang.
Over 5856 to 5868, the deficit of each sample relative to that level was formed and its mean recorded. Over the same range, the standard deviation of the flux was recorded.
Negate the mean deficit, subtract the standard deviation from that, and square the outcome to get 0.0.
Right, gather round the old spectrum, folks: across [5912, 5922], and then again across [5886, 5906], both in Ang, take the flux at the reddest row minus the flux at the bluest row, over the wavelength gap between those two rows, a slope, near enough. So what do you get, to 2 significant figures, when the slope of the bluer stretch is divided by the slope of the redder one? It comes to 13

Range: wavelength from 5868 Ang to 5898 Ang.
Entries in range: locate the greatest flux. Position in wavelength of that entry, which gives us 5869.0 Ang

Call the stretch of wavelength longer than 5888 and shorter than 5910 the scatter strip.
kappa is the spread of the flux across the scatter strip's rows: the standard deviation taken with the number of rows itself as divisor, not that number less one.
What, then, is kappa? 1.2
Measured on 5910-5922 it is 0.1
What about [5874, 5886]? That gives 0.7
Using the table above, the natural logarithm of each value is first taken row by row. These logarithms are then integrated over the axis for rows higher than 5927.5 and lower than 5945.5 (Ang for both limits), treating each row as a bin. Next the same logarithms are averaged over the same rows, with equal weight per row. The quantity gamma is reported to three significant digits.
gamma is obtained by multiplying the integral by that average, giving 165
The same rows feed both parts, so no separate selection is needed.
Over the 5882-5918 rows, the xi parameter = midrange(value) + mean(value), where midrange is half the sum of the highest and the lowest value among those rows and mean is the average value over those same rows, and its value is 36.6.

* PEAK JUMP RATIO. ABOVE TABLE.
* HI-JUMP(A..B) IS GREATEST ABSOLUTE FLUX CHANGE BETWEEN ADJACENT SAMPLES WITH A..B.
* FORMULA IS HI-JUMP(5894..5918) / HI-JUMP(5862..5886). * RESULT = 1.1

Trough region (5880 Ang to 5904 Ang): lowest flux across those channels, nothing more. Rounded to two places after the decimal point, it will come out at 16.47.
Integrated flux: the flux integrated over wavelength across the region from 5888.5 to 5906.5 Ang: 318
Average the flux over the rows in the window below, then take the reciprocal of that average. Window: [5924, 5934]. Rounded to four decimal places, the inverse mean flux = 0.0485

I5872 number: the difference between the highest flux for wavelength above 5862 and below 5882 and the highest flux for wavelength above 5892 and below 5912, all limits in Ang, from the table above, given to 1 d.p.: 1.3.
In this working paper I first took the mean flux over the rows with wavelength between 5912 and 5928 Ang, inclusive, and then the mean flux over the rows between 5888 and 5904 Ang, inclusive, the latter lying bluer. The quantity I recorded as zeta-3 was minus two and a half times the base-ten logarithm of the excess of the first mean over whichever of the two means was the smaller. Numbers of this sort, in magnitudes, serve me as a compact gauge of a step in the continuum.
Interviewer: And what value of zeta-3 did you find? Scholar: -1.1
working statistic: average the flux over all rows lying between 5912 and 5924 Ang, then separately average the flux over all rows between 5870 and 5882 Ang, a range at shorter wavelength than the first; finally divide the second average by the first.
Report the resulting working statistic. 1.0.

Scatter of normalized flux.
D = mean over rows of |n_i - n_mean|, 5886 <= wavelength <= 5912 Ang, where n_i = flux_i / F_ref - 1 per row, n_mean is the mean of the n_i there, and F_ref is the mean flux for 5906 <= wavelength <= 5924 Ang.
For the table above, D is 0.06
